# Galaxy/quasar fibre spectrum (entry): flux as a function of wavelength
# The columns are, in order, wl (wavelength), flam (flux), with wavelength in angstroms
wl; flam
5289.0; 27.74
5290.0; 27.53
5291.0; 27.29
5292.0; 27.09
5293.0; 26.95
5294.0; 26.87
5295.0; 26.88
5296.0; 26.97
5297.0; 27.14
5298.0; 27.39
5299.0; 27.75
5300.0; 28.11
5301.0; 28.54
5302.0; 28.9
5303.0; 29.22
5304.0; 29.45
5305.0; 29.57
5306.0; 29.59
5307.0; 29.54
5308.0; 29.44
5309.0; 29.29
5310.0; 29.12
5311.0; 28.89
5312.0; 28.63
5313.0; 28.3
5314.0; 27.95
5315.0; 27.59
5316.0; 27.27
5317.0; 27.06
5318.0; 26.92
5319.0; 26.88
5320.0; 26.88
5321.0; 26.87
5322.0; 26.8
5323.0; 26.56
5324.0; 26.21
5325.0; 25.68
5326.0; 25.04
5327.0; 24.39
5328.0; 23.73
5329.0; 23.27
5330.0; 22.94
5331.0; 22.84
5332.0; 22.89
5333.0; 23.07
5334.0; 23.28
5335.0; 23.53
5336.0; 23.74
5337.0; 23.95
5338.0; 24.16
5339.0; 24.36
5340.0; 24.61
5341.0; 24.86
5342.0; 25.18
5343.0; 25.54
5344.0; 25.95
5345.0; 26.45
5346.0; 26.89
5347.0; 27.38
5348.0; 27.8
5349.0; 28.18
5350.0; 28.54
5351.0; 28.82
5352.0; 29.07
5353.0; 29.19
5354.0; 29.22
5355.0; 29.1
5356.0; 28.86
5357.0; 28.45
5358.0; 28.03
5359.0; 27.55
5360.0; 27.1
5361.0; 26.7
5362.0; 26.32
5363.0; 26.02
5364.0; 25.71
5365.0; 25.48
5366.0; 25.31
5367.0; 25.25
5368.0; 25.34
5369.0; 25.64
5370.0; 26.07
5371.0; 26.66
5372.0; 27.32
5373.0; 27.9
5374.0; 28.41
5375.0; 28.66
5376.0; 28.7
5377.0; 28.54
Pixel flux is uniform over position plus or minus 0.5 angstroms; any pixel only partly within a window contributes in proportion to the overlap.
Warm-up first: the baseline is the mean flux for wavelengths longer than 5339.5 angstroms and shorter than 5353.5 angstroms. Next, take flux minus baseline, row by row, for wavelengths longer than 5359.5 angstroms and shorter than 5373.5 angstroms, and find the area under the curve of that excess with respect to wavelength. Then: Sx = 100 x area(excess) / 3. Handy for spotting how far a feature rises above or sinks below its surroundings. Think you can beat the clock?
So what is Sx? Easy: -388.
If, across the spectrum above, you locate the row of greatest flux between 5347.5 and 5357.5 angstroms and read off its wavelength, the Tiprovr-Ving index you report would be 5354.0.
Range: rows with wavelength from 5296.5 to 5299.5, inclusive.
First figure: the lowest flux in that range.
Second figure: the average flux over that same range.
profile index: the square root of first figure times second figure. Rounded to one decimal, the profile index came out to 27.3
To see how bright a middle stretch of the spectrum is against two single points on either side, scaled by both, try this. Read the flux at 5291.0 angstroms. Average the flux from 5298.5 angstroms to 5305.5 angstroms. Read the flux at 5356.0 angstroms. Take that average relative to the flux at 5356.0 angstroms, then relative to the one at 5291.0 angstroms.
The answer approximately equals 0.037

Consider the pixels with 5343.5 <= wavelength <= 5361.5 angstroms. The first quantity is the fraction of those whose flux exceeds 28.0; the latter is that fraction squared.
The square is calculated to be 0.31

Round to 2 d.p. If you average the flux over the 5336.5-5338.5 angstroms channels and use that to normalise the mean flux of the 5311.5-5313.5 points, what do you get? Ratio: 1.18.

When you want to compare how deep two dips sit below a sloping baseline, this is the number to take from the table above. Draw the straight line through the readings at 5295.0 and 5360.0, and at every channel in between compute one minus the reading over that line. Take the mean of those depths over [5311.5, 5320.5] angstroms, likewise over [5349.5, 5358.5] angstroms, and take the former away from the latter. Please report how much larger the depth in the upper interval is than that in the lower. -0.04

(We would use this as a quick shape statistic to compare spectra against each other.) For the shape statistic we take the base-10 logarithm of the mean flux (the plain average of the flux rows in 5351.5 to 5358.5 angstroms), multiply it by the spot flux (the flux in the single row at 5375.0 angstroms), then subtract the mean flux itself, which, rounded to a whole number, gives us 13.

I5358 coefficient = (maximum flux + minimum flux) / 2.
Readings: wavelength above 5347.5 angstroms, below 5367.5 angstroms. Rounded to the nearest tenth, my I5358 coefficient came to 27.2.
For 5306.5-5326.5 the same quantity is 27.3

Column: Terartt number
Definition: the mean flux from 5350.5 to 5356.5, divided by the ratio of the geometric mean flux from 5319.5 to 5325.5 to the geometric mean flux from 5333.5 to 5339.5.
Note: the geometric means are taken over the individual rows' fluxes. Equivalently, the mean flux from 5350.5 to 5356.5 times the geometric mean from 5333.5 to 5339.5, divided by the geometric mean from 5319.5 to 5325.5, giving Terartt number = 26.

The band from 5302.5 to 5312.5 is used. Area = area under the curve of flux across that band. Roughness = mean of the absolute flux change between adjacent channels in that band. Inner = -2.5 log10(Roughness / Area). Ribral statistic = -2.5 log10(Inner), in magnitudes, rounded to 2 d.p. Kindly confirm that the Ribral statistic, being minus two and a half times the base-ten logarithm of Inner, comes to -2.29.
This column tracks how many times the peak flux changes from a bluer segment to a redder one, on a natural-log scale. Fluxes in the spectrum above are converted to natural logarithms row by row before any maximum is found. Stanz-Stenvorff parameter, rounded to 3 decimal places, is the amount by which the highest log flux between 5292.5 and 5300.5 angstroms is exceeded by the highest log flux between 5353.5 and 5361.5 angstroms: 0.039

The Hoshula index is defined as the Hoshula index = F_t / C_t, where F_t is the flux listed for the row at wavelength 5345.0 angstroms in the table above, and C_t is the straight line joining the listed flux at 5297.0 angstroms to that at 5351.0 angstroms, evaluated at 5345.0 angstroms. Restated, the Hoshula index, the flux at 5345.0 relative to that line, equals 0.92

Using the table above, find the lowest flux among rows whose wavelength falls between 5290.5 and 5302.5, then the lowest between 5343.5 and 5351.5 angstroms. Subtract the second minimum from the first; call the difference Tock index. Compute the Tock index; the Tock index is 0.92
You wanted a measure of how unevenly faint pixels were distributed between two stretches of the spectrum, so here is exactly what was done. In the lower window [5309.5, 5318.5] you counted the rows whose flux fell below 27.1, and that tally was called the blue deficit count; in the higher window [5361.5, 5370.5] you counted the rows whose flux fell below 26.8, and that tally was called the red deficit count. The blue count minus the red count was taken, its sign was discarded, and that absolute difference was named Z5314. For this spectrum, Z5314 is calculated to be 7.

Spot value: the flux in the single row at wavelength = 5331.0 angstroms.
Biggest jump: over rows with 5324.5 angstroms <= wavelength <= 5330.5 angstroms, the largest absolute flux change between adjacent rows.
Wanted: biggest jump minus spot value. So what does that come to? -22.2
